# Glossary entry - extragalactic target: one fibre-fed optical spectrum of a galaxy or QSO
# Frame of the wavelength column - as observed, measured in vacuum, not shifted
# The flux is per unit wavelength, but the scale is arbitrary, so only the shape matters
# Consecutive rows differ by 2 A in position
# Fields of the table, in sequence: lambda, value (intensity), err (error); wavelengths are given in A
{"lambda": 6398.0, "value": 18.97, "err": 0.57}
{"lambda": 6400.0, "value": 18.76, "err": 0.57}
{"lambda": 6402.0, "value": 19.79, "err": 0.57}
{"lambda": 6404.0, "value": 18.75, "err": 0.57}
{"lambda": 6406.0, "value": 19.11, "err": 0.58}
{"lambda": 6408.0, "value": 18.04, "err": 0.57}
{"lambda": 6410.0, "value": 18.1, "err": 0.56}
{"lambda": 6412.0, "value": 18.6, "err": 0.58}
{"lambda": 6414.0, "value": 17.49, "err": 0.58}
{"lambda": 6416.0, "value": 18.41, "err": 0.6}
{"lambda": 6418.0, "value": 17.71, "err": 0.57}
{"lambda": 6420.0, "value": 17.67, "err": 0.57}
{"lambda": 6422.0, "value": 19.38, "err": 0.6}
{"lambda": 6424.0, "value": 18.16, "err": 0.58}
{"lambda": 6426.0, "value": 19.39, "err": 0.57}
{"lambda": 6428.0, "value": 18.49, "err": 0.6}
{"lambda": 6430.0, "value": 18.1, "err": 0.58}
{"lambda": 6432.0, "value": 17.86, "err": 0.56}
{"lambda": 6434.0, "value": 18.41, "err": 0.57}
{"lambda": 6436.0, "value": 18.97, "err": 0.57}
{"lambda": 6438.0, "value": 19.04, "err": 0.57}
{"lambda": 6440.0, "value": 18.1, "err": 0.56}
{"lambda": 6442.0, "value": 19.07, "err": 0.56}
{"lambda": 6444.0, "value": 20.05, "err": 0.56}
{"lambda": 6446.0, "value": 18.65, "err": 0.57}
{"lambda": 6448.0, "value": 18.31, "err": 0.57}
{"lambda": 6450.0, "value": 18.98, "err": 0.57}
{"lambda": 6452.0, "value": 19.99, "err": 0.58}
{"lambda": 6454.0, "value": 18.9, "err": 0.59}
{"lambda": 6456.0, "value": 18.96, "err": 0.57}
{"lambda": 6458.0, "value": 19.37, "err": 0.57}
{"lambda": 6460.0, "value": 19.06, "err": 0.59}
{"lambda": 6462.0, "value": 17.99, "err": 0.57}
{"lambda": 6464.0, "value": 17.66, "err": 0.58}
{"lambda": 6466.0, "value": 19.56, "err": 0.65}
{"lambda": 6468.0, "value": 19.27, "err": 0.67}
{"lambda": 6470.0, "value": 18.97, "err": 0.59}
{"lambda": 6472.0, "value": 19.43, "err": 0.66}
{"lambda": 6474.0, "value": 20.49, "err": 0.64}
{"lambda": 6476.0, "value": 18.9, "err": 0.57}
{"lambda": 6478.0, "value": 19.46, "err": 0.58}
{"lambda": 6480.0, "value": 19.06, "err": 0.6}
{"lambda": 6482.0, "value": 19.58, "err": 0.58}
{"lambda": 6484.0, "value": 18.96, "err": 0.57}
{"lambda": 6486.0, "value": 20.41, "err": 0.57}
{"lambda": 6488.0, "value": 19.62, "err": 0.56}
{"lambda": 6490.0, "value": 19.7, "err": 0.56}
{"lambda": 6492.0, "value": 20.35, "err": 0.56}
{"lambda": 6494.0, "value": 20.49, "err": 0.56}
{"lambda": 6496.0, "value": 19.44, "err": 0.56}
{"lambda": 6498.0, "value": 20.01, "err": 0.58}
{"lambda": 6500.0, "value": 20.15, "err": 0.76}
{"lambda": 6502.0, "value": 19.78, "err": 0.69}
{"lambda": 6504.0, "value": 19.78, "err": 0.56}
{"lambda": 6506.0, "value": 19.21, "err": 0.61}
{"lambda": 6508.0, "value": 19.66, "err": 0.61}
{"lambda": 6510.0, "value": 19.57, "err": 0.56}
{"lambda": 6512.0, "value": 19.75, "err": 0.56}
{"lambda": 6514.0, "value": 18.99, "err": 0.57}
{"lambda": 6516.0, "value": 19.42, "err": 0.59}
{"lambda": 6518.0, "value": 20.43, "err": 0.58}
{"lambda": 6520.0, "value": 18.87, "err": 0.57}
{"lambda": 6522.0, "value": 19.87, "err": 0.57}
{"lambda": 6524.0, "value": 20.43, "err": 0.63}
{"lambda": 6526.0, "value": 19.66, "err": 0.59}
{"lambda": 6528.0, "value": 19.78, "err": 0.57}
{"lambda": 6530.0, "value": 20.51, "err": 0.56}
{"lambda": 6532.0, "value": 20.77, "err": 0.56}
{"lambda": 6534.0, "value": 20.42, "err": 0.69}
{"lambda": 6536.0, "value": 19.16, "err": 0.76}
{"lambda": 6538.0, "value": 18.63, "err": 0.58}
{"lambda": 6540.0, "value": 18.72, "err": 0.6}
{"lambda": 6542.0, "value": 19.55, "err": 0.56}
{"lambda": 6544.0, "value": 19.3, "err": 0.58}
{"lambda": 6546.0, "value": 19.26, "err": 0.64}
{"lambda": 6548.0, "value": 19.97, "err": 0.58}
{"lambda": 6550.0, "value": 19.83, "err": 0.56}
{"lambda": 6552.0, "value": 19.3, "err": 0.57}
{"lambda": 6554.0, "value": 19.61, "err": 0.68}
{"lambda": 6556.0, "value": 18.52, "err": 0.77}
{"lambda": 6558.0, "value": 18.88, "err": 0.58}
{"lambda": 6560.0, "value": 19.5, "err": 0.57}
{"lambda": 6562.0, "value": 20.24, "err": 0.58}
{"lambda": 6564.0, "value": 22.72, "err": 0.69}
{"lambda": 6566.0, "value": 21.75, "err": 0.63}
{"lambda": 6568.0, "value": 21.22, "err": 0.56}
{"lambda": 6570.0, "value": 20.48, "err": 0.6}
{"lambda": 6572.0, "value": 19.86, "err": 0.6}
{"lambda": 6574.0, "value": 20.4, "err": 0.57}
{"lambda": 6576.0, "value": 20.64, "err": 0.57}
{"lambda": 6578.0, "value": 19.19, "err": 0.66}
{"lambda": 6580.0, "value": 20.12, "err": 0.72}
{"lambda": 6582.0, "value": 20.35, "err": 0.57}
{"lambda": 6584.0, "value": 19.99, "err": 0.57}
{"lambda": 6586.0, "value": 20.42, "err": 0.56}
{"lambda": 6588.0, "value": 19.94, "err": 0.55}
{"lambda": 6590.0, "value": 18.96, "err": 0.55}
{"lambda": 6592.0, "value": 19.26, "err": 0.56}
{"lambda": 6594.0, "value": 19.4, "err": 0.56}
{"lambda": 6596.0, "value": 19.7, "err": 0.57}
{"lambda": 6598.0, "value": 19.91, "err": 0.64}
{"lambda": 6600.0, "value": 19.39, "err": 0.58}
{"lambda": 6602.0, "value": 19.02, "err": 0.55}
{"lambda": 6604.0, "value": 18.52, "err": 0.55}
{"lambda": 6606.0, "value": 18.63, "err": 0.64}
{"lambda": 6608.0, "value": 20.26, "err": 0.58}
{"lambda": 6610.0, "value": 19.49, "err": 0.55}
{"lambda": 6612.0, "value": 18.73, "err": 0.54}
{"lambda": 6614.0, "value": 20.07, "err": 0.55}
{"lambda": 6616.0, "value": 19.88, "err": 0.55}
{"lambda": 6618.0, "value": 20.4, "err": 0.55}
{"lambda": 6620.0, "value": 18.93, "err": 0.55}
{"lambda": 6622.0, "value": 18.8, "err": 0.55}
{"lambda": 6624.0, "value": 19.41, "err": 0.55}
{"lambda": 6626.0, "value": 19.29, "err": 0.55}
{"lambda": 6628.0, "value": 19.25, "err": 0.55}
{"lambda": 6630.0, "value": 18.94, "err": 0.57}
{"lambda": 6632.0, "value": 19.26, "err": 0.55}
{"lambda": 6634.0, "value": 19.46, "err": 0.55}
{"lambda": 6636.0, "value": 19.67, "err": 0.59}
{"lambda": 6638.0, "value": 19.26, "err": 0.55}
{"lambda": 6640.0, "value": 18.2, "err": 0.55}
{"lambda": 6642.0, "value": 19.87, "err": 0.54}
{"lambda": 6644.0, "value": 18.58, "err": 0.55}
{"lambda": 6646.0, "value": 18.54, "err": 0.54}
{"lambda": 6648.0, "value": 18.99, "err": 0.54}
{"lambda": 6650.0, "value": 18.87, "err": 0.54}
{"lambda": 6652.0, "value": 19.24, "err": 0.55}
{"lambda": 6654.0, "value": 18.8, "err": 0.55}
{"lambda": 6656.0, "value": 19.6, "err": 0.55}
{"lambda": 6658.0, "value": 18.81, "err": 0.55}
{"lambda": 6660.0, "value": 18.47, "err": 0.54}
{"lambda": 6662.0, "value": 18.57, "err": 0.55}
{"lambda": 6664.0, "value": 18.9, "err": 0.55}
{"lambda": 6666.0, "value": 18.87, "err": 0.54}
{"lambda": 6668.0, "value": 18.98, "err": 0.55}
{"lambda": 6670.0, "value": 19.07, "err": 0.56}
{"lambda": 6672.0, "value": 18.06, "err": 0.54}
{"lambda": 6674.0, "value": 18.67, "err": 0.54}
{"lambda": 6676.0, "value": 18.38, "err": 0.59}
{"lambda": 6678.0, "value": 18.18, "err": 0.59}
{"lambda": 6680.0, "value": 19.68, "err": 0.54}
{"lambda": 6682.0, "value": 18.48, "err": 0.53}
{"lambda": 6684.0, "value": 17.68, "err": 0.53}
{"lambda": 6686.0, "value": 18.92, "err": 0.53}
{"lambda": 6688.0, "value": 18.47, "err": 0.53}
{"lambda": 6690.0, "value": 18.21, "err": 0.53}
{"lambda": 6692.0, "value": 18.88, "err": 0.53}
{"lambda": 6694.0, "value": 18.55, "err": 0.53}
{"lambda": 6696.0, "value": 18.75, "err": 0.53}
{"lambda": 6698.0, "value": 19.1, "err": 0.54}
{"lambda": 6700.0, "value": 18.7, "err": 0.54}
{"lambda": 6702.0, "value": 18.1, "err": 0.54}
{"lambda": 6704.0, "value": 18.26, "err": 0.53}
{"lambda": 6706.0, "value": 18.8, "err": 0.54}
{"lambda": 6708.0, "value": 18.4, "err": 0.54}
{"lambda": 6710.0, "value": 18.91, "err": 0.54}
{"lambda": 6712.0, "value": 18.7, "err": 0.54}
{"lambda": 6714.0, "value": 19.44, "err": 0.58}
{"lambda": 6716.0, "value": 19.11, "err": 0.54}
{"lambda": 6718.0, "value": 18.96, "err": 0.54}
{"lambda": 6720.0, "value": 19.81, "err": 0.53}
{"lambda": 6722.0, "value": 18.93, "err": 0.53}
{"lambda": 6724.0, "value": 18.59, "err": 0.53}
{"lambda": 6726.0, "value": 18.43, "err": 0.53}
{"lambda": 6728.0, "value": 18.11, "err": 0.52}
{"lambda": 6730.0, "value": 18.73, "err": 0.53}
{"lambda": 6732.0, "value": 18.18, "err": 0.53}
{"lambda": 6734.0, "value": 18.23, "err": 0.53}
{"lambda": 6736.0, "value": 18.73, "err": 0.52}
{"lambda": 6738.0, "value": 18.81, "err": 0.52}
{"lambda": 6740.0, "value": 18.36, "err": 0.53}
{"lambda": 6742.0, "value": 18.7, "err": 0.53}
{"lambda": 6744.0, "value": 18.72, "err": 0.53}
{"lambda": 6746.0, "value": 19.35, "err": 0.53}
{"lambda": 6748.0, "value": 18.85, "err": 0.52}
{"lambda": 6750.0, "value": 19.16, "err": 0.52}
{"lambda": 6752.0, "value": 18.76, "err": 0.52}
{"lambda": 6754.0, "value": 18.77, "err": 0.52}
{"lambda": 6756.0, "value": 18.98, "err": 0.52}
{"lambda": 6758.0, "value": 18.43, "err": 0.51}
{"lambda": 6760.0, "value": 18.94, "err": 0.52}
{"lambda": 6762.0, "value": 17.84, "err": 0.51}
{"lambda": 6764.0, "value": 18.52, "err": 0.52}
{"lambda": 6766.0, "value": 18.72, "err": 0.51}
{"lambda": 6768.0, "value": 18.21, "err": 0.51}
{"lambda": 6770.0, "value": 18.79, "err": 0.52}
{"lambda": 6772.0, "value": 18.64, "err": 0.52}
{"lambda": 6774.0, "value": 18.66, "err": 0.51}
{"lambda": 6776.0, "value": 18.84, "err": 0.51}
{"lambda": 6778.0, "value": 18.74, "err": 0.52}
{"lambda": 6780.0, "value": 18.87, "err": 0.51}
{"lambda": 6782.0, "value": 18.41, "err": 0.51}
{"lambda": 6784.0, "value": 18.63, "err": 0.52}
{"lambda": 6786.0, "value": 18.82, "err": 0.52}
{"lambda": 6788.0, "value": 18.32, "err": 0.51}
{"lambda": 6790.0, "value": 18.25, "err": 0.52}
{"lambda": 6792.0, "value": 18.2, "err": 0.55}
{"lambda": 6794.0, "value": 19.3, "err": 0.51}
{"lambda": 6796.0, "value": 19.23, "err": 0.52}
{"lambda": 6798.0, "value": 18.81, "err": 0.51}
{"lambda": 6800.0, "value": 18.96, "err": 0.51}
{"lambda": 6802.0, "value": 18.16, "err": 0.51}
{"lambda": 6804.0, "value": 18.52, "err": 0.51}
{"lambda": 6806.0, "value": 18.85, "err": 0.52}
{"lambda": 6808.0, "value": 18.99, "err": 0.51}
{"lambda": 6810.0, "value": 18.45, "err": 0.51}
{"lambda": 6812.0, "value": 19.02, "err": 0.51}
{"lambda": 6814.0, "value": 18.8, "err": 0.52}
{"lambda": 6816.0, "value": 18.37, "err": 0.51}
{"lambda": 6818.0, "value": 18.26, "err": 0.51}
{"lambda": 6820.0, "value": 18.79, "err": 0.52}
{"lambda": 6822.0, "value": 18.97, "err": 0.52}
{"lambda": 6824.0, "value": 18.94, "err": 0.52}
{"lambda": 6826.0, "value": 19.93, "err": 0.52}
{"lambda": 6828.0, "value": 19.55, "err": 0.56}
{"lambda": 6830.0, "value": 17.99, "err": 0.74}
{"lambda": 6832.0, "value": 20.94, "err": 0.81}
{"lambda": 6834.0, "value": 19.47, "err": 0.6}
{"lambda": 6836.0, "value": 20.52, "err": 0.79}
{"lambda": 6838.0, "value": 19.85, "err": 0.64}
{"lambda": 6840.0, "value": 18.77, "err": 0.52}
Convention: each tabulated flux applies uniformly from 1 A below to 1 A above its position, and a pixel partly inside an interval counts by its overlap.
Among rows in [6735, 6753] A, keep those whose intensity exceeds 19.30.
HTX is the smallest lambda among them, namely 6746.0 A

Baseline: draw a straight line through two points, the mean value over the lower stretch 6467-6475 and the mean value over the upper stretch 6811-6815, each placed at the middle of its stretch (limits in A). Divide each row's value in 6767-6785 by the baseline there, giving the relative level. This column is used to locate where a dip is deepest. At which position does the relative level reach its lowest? 6768.0 A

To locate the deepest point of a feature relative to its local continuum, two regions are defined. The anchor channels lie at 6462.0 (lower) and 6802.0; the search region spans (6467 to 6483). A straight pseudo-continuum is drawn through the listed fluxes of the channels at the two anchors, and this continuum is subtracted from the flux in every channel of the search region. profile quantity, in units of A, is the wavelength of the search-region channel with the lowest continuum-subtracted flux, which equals 6476.0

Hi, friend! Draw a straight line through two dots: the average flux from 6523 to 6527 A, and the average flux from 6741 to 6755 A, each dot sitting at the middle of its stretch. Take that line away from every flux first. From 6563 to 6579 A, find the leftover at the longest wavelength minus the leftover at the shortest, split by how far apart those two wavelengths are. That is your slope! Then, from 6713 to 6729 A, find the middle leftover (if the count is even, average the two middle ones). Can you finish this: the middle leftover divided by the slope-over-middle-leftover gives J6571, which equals 0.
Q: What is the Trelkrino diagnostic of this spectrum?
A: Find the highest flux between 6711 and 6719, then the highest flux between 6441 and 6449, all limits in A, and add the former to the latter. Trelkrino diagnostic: 39.5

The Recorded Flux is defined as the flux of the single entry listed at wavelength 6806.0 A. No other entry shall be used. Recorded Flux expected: 18.85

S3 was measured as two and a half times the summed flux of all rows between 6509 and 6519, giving 245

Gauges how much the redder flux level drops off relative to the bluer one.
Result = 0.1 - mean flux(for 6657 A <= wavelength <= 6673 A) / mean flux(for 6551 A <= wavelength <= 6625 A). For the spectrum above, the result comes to -0.846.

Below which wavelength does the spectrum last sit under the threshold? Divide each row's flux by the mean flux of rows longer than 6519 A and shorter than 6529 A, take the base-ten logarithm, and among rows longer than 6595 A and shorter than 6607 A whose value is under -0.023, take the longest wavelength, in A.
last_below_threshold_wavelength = 6606.0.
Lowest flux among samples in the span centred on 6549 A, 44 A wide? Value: 18.52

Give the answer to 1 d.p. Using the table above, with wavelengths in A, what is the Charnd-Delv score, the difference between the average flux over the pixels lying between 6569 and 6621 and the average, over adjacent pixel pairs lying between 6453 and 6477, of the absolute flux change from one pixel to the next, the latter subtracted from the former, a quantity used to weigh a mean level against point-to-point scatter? 19.0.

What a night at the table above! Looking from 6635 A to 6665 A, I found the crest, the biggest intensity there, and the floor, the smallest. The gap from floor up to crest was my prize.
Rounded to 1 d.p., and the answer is 1.7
